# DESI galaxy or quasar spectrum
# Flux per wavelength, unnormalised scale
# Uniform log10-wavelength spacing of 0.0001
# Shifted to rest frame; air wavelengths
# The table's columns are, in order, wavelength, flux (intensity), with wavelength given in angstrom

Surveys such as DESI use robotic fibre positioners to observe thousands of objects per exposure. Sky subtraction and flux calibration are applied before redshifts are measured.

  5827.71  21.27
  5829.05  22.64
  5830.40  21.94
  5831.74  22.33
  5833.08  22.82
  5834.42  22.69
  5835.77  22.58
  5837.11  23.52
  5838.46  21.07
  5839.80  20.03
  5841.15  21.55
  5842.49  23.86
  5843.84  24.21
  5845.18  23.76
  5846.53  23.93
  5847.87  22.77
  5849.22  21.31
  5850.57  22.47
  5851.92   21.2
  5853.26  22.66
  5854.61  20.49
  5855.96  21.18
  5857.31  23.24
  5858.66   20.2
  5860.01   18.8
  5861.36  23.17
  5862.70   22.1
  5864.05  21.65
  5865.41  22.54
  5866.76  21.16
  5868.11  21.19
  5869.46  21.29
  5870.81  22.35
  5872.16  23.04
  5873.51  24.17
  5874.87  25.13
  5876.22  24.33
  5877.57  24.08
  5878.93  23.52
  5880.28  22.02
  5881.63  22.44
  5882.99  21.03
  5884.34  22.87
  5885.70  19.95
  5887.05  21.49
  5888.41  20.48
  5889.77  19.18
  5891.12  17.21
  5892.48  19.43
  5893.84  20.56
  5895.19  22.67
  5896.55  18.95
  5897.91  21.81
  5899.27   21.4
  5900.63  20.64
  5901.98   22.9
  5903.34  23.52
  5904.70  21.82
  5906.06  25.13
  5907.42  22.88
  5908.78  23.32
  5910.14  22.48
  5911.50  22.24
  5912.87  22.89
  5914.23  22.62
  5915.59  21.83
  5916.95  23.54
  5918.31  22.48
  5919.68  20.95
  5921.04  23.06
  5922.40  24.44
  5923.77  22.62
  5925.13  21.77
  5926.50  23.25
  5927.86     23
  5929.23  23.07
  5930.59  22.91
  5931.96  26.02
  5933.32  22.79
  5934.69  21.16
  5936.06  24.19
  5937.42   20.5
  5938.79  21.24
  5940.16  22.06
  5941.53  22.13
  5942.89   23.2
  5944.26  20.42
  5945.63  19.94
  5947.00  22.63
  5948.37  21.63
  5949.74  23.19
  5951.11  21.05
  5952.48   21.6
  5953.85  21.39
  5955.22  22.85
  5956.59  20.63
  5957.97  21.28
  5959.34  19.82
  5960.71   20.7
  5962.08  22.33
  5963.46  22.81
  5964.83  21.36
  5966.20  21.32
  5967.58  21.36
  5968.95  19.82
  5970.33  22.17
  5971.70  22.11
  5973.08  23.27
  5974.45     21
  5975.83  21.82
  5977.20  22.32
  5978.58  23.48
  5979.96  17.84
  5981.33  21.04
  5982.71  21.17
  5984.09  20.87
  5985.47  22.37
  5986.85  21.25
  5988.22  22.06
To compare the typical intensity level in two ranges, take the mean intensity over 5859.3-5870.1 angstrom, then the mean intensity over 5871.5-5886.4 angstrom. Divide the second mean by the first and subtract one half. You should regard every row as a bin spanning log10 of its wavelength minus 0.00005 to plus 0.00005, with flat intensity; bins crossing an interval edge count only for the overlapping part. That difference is 0.569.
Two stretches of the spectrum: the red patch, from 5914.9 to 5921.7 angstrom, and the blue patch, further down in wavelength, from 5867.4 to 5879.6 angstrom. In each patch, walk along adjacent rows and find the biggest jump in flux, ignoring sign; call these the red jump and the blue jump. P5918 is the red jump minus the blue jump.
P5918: 1.0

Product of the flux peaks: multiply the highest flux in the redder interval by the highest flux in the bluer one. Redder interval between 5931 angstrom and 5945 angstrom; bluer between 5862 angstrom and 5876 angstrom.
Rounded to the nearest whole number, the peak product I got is 654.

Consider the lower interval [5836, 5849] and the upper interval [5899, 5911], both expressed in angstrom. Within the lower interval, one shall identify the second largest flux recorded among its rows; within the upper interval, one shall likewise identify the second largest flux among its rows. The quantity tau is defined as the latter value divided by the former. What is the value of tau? 0.98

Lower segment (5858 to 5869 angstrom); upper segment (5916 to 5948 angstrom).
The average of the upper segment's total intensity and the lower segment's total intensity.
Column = 344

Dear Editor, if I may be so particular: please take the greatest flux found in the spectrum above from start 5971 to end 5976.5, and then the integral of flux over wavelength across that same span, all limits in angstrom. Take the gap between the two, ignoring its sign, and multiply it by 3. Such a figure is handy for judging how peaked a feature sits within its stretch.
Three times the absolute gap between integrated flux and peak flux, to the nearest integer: 294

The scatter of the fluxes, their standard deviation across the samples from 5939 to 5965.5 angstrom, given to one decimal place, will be 1.0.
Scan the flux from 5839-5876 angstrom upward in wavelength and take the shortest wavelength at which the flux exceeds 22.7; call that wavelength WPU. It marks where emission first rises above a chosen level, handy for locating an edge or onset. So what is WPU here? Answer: 5842.49 angstrom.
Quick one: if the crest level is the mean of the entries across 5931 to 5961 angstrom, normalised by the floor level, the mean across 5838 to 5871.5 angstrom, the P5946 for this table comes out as 1.00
